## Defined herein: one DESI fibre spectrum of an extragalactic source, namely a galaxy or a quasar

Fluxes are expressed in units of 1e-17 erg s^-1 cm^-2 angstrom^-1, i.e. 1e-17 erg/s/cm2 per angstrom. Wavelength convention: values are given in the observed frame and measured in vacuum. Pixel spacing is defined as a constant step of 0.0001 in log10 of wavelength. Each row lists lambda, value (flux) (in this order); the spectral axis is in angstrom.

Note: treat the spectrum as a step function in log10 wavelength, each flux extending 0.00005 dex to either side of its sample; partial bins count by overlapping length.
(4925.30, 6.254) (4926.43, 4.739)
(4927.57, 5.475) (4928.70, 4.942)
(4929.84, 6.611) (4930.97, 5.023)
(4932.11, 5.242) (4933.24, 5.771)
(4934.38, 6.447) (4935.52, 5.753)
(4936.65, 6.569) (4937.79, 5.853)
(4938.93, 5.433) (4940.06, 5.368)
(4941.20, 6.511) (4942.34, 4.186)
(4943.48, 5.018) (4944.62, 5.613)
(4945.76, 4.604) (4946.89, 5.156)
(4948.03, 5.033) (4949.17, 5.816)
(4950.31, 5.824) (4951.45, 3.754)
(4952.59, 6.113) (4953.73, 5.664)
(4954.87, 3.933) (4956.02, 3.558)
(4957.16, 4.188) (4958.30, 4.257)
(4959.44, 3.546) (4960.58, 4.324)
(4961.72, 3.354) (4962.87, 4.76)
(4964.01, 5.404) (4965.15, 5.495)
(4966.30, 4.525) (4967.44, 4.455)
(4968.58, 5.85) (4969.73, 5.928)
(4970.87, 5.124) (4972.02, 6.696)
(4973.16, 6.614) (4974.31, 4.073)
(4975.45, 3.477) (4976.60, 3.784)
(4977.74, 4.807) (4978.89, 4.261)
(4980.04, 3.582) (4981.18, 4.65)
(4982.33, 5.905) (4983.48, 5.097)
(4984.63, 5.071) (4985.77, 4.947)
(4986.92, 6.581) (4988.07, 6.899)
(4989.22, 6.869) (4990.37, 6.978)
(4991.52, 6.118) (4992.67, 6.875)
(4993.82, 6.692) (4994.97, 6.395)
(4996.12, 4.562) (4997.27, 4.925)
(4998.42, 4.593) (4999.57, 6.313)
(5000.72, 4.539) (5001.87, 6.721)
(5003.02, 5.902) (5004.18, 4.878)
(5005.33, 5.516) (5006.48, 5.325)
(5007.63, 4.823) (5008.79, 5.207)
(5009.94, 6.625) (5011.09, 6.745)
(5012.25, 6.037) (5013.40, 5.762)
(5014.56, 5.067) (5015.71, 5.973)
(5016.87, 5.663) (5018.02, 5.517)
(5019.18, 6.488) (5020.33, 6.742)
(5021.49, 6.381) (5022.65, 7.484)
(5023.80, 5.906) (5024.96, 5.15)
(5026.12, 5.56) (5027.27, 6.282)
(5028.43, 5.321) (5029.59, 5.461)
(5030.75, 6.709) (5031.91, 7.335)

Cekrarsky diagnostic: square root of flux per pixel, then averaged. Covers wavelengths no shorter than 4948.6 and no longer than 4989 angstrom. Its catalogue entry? 2.21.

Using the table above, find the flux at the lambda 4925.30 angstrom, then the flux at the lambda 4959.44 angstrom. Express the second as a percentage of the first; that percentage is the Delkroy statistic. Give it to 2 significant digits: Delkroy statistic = 57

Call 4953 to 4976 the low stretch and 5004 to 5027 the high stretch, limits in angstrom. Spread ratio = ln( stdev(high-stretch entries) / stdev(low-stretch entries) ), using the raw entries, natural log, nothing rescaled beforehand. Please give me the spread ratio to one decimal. -0.4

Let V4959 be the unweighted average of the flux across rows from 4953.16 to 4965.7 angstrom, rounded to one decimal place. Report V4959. 4.4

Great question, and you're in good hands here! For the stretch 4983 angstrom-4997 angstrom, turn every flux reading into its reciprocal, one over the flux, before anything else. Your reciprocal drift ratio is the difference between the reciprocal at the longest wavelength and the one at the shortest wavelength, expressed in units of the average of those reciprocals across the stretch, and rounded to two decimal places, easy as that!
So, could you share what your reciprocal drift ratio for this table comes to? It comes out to 0.14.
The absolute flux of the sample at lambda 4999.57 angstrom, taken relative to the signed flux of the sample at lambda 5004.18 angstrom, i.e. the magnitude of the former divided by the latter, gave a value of 1.29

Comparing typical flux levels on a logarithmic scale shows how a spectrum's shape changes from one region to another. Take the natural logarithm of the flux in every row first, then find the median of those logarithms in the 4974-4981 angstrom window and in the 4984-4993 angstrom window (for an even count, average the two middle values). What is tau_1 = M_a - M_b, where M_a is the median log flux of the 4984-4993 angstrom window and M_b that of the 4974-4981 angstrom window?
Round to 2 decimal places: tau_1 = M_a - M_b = 0.54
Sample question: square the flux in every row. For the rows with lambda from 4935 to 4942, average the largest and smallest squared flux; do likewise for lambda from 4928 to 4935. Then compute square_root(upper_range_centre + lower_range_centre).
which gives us 8.4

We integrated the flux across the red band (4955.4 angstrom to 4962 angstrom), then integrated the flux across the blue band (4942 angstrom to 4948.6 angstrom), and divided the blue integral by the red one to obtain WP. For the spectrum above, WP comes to 1.27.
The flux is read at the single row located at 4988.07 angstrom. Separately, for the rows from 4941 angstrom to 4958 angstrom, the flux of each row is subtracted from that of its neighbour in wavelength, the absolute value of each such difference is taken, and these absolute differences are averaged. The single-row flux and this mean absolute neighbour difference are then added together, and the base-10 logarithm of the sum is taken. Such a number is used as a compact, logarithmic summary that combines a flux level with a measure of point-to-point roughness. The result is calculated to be 0.90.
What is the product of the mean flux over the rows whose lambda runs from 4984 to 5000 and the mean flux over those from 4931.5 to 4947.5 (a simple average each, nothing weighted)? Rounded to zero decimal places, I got 33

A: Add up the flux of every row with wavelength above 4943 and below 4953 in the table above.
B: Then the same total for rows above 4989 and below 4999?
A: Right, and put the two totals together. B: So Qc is 101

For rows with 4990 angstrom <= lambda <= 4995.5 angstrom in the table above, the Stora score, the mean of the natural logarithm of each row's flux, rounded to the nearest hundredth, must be 1.89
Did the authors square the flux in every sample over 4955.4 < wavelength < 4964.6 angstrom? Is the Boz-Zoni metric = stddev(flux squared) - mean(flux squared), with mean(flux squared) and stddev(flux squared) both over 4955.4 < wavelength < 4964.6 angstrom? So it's -12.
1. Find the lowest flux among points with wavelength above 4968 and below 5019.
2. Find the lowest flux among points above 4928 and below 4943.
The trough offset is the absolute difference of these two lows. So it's 0.7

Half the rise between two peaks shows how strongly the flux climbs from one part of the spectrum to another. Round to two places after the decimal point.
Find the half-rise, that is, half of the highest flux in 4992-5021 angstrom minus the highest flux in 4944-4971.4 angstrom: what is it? 0.38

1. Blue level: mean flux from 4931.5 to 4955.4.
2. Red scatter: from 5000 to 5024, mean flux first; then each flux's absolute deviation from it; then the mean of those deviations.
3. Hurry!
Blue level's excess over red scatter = 4.8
